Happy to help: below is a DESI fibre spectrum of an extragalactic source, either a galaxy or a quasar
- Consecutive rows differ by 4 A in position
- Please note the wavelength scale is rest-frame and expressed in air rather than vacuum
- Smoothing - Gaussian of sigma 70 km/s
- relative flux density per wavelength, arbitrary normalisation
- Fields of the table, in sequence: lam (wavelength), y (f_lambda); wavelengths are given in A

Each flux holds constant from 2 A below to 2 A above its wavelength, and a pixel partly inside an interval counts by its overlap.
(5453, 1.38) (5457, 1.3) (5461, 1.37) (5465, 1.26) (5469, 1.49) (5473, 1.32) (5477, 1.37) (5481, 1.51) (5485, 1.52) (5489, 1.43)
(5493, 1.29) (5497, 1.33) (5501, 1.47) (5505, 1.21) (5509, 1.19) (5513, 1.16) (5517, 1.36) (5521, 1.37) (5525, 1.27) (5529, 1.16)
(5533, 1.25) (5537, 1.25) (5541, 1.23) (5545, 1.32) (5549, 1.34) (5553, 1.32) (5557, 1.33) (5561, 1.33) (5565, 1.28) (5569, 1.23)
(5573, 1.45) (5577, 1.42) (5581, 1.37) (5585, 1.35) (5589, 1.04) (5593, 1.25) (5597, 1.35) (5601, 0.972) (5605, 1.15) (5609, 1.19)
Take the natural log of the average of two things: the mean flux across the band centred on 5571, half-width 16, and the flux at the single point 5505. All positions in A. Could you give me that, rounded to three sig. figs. 0.245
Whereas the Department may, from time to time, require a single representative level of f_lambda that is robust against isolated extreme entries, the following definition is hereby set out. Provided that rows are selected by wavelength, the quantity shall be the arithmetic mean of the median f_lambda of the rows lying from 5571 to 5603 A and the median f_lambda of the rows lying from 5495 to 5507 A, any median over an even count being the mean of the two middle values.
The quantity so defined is 1.34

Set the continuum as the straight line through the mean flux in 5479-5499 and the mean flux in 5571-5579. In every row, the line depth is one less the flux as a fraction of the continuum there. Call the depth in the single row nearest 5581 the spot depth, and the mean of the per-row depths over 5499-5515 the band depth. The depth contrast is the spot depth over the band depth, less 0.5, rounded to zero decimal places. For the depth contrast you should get 0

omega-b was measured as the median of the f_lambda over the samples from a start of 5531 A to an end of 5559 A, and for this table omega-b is 1.32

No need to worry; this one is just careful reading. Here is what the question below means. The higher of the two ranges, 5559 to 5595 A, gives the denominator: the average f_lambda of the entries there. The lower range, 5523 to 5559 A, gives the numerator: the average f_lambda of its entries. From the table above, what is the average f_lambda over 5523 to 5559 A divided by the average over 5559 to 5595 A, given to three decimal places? 0.979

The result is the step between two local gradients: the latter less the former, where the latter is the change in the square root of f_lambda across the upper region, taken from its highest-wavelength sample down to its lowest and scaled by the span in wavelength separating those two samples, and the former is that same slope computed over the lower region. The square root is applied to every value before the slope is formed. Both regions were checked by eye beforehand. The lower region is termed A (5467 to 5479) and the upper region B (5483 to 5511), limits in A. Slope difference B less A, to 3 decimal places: 0.000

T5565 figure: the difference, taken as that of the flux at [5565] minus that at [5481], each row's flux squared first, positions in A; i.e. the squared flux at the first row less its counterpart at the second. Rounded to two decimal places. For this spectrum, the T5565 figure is -0.64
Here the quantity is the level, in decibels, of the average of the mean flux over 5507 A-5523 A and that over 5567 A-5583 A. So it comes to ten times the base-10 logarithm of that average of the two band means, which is 1.20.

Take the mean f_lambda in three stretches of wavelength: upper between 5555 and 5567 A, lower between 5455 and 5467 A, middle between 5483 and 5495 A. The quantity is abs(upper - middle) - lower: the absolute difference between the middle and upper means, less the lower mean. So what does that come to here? -1.21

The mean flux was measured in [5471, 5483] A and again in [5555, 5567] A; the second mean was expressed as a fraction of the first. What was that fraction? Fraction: 0.94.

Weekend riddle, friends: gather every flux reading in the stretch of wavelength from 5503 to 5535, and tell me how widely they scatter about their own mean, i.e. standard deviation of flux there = 0.08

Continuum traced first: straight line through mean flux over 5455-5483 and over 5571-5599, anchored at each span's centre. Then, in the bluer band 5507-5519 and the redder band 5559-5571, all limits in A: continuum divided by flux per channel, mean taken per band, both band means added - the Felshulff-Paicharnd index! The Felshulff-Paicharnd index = 2.14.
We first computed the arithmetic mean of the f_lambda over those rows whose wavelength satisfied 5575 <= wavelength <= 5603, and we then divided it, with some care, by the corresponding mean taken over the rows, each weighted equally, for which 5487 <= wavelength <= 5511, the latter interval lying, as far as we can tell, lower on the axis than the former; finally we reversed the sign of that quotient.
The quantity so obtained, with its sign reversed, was -0.95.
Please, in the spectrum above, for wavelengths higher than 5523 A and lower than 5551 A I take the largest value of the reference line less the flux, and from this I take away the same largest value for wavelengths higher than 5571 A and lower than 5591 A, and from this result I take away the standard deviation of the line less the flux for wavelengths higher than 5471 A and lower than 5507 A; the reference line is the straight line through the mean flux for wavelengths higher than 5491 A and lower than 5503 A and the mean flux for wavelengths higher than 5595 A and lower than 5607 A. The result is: -0.10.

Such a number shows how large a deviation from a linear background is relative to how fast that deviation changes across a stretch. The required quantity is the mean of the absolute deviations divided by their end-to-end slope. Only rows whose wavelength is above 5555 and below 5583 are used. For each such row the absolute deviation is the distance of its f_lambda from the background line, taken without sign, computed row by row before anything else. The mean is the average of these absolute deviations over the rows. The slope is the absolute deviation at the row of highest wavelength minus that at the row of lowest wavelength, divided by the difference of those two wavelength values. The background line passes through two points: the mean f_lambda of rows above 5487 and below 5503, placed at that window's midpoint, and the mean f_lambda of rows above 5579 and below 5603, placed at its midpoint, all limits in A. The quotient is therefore 28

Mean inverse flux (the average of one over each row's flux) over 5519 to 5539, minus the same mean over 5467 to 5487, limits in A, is 0.10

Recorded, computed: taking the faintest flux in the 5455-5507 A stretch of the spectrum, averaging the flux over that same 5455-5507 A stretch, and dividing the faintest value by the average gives 0.88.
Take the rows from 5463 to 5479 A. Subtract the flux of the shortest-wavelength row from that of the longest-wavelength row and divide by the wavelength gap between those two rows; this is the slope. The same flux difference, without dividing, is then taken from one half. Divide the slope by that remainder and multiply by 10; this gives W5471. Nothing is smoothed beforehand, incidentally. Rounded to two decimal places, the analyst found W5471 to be 0.24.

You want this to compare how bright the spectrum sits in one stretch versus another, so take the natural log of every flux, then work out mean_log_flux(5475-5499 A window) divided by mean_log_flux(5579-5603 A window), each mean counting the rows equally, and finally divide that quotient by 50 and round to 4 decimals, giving 0.0356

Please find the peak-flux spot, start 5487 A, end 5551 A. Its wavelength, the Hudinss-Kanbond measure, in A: 5501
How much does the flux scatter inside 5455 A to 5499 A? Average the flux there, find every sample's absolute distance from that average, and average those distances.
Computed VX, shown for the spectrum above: 0.078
